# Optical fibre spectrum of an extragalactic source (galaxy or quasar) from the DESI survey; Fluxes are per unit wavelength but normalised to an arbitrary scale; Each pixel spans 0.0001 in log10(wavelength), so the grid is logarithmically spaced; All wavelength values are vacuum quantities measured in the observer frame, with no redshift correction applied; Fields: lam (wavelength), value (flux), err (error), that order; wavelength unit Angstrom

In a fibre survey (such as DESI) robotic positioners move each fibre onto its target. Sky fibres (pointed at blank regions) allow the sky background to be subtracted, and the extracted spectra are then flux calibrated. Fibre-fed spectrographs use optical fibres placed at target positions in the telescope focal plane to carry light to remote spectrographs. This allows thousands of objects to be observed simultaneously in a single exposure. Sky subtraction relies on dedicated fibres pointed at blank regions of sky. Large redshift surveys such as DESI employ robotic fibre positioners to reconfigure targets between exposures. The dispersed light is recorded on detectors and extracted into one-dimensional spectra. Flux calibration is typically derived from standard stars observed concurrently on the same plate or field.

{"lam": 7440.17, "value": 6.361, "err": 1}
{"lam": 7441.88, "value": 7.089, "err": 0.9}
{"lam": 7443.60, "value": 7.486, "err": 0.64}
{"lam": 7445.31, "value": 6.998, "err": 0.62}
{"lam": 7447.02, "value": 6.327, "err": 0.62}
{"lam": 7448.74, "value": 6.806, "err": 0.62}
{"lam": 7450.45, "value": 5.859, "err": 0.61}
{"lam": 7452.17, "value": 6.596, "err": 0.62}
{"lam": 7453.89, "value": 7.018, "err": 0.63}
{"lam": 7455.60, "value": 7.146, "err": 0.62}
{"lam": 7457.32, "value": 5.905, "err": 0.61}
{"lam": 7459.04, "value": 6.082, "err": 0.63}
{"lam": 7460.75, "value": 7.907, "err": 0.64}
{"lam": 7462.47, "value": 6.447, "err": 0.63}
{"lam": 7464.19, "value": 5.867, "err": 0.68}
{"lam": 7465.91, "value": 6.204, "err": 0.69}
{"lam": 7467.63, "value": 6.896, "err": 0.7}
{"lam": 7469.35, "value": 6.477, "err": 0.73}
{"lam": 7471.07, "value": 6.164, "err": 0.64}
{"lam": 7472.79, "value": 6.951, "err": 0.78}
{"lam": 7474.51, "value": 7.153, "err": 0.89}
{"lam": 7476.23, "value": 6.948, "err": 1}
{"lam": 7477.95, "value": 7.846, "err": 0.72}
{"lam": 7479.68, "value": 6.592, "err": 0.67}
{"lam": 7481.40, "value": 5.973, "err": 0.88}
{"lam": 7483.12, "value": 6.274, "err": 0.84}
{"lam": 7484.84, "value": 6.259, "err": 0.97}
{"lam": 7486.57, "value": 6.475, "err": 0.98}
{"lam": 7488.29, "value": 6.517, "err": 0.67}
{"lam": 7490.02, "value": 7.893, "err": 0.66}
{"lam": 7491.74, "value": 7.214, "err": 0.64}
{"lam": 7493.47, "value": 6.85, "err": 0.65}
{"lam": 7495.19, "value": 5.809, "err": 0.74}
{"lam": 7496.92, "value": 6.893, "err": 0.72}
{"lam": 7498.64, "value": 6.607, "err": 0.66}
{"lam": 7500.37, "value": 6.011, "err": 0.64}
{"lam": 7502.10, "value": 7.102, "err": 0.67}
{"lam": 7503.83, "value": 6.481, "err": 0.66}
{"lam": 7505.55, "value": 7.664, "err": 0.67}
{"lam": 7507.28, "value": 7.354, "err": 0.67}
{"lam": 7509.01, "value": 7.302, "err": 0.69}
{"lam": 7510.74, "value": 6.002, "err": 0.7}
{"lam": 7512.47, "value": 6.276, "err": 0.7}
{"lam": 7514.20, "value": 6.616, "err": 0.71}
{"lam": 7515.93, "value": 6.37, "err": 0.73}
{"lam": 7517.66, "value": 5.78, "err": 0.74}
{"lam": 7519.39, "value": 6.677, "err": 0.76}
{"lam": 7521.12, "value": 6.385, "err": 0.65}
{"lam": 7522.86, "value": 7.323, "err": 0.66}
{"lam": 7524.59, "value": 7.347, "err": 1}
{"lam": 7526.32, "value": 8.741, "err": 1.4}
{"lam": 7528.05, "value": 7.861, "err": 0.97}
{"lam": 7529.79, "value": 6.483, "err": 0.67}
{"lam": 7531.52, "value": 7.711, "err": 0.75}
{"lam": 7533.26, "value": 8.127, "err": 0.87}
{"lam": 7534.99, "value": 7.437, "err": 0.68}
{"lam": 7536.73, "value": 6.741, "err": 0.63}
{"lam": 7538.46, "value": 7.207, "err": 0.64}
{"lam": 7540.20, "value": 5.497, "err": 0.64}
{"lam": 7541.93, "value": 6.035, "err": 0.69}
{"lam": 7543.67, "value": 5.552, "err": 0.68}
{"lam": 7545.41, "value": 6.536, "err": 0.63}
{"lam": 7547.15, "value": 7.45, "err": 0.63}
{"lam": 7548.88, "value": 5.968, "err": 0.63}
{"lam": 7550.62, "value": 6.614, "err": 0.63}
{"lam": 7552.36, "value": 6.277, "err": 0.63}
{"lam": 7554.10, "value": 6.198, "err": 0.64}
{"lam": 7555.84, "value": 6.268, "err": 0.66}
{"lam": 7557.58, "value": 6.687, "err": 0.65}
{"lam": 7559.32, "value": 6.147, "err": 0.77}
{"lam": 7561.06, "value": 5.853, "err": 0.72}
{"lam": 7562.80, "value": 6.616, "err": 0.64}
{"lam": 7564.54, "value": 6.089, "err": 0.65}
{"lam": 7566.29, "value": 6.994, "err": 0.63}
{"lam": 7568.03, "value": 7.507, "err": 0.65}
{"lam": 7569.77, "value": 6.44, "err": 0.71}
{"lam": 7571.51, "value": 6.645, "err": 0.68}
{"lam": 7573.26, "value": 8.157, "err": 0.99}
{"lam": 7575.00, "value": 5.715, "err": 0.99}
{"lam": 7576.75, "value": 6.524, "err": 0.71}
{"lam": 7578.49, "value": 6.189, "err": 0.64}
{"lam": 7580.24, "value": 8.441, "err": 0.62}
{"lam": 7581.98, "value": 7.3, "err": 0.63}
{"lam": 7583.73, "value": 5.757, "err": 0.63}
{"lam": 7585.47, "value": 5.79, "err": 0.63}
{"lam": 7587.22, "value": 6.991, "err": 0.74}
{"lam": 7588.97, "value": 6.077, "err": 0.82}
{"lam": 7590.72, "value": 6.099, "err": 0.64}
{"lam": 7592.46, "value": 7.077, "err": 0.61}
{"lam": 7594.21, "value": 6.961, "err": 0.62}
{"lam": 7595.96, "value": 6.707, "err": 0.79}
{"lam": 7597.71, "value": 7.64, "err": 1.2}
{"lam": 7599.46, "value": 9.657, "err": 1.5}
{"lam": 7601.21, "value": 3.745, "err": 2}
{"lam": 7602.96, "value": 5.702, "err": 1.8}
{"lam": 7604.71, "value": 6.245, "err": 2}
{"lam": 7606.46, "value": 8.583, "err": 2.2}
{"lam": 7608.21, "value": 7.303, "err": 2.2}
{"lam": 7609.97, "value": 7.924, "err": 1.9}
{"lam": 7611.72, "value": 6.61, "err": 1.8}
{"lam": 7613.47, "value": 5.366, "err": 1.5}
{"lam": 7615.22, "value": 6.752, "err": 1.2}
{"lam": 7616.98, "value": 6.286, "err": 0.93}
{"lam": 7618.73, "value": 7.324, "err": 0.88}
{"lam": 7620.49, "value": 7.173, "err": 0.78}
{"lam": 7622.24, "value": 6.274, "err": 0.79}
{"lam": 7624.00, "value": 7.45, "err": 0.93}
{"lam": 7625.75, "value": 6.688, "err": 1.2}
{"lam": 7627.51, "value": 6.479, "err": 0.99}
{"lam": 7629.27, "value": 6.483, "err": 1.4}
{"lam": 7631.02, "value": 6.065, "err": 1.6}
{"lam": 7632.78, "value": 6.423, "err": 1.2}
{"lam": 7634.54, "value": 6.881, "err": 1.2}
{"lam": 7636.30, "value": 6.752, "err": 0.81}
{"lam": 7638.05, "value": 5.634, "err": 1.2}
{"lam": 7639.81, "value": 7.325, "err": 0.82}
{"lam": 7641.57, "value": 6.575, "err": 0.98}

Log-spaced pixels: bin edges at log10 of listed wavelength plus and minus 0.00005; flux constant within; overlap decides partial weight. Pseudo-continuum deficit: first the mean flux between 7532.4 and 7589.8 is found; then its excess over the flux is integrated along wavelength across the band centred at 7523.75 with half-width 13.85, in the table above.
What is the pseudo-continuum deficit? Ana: -10.9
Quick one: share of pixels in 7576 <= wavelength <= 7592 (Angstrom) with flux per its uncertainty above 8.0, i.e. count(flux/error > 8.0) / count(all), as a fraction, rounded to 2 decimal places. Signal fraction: 0.89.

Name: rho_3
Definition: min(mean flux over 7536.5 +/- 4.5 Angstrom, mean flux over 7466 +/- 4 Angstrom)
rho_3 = 6.4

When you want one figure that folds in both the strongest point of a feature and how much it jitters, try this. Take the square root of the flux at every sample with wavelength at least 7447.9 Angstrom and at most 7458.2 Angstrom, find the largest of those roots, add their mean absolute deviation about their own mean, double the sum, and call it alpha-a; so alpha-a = 5.5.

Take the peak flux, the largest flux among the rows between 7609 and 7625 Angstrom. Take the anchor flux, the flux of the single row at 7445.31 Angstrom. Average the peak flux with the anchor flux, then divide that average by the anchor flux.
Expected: 1.07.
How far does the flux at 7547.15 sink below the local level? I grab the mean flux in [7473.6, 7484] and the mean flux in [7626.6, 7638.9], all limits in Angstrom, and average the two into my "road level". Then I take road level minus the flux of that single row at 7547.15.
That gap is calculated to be -0.9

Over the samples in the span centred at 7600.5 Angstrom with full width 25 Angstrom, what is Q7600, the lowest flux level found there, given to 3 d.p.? 3.745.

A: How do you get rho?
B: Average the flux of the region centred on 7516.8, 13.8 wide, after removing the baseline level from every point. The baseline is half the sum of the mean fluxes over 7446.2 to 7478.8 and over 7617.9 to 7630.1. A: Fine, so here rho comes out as -0.3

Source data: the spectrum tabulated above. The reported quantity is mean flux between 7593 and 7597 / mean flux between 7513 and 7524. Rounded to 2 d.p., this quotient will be 1.05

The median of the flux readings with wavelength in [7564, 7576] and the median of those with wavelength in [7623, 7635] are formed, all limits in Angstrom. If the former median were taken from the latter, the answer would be -0.16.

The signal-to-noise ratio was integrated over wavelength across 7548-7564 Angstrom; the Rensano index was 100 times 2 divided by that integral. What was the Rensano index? 1.3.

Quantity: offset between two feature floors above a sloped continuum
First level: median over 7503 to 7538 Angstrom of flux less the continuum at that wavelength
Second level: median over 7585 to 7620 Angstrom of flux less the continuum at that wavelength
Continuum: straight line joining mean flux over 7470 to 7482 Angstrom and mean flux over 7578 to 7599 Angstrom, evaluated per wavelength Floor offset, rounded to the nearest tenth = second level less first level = -0.3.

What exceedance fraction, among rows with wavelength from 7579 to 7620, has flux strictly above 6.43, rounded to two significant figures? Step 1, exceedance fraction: 0.61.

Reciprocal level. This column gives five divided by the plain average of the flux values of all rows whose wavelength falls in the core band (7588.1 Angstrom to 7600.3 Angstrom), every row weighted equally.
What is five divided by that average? 0.70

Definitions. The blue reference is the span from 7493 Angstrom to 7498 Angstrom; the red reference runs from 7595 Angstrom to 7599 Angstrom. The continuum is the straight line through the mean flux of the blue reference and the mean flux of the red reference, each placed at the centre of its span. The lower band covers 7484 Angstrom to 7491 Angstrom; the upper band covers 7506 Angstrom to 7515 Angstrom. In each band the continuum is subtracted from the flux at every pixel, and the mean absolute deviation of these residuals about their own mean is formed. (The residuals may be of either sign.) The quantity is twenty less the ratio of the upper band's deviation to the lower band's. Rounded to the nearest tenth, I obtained 19.1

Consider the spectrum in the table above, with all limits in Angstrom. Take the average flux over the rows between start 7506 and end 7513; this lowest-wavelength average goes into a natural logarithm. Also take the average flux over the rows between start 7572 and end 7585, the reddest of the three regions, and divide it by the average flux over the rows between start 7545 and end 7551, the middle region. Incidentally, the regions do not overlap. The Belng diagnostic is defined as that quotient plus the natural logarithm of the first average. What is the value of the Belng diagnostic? 2.94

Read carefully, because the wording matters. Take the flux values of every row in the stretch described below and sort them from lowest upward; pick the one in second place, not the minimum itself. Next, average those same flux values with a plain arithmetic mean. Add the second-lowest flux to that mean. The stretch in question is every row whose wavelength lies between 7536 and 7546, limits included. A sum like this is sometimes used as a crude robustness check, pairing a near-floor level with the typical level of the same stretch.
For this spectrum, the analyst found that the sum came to 11.8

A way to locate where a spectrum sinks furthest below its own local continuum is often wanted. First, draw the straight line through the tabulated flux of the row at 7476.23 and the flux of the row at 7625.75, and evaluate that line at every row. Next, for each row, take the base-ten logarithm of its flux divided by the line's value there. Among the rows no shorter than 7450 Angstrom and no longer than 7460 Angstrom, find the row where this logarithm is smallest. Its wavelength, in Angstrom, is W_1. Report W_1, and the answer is 7450.45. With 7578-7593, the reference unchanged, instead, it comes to 7583.73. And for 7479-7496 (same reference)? 7495.19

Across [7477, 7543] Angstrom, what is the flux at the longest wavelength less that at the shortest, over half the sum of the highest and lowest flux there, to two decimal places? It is -0.25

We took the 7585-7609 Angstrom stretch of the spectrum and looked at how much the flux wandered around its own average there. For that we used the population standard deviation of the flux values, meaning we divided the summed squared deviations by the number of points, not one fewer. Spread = 1.34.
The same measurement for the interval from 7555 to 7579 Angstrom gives 0.63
